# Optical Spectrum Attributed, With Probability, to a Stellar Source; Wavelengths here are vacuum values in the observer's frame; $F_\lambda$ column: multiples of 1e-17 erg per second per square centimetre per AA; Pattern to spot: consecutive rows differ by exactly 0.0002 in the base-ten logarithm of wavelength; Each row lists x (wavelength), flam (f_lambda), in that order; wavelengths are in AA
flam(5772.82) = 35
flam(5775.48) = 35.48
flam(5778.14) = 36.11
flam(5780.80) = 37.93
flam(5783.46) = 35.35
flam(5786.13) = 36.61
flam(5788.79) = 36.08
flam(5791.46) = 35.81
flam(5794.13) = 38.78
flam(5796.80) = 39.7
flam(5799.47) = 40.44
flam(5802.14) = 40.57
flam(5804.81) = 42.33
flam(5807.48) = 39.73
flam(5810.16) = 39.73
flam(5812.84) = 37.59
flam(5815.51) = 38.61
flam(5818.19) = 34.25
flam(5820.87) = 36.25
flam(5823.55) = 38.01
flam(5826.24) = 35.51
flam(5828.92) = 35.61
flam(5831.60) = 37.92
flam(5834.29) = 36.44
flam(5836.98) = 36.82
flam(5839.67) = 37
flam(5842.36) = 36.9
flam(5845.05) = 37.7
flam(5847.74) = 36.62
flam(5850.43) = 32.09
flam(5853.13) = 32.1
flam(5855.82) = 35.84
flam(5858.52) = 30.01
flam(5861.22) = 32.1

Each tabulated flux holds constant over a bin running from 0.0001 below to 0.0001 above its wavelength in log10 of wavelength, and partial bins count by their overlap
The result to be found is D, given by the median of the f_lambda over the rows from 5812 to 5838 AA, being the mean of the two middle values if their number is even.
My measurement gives 36.6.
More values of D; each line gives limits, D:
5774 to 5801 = 36.4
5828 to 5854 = 36.7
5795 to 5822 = 39.7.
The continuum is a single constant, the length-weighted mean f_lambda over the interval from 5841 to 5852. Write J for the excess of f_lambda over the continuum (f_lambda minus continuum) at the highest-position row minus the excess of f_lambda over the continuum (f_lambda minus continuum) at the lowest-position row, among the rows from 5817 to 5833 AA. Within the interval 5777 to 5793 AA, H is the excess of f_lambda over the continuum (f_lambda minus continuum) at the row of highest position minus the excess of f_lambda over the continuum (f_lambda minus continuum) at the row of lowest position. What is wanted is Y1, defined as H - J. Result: -4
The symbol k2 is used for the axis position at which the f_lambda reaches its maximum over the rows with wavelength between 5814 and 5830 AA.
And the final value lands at 5815.51 AA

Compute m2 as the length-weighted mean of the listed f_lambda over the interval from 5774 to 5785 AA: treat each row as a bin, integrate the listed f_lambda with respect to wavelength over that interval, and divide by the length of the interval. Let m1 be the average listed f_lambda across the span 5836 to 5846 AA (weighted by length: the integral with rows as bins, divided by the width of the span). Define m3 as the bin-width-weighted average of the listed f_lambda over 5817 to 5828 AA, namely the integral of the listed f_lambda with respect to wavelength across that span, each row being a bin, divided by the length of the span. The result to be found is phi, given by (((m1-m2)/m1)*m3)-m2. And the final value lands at -35.3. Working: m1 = 37.1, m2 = 36.2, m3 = 36.0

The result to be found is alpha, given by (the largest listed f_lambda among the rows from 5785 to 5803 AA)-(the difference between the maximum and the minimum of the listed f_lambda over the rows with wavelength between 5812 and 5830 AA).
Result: 36.2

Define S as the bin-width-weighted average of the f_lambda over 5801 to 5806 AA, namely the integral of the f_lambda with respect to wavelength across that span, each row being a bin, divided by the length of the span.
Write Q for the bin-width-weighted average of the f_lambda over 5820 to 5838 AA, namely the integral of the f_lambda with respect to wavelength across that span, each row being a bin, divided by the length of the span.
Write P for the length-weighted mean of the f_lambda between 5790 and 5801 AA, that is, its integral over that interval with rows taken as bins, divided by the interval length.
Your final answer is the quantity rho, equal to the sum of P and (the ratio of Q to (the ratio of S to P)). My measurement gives 73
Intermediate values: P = 38.7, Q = 36.7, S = 41.5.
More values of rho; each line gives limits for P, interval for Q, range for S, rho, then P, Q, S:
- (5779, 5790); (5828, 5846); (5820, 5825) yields 73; 36.5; 36.9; 37.1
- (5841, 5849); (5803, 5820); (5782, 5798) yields 76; 37.1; 38.7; 37.0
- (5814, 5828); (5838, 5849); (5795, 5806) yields 70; 36.5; 37.1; 40.7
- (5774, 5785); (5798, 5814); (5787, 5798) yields 75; 36.2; 40.1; 37.5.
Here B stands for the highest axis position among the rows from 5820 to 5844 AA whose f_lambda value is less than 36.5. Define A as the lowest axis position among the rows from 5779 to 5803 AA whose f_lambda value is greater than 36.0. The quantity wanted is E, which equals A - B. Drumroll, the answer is -53.5 AA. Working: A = 5780.80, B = 5834.29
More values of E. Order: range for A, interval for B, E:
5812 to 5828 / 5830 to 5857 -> -43.0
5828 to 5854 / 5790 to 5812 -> 40.1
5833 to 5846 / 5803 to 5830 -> 5.4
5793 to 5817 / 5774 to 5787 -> 10.7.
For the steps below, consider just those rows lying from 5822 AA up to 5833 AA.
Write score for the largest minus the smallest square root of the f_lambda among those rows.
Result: 0.21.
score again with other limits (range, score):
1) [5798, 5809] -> 0.20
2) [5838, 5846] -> 0.07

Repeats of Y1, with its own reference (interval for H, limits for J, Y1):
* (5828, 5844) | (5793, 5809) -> 0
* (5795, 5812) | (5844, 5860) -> 8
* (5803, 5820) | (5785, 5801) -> -12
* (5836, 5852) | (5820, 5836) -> -5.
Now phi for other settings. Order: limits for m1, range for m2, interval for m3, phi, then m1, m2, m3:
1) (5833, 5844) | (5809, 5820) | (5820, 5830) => -38.1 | 36.8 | 37.5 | 36.4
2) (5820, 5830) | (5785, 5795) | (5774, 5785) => -37.1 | 36.4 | 36.7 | 36.2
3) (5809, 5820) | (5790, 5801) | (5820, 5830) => -39.8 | 37.5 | 38.7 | 36.4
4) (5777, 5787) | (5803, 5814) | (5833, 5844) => -43.3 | 36.5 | 39.9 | 36.8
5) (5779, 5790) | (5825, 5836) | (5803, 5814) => -36.3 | 36.5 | 36.4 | 39.9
